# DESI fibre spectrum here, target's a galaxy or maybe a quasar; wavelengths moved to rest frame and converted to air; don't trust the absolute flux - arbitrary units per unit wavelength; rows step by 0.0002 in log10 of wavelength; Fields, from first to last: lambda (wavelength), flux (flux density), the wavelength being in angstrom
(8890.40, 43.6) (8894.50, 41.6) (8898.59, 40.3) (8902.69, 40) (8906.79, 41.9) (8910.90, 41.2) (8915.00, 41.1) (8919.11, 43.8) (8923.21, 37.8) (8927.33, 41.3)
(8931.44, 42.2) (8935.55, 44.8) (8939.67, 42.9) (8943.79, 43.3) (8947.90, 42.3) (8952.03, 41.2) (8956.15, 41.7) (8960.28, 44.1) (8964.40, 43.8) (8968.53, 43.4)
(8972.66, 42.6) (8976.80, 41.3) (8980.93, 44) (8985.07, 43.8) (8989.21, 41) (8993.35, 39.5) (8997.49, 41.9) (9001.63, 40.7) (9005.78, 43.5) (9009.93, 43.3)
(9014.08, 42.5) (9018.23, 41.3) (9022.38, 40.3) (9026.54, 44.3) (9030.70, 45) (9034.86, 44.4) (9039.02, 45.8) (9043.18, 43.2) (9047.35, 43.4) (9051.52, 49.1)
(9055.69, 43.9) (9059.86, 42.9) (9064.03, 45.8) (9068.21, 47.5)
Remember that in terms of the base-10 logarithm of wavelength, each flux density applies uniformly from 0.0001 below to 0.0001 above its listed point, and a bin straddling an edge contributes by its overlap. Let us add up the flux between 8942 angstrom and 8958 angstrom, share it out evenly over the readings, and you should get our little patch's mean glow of 42.1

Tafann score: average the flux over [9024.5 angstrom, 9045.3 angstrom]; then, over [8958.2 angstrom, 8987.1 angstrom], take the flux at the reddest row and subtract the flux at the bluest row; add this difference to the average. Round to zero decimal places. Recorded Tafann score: 44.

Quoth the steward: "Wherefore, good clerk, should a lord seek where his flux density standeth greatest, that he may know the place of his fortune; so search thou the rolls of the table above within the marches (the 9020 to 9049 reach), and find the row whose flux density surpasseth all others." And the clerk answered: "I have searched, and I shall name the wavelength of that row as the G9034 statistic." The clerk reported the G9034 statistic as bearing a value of 9039.02 angstrom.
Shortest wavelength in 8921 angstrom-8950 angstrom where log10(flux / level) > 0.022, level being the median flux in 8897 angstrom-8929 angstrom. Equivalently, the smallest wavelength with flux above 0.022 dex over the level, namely 8935.55 angstrom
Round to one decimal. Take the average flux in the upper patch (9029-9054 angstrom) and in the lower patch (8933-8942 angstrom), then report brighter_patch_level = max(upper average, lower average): 45.1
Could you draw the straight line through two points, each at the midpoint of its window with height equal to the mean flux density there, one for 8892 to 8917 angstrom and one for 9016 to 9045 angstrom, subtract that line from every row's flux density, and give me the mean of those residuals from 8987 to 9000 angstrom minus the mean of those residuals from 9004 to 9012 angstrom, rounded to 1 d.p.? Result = -2.3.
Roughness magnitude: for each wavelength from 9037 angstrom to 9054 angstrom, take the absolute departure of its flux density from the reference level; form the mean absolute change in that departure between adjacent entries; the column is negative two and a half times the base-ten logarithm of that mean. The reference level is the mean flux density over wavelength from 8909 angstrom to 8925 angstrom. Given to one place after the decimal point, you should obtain -1.1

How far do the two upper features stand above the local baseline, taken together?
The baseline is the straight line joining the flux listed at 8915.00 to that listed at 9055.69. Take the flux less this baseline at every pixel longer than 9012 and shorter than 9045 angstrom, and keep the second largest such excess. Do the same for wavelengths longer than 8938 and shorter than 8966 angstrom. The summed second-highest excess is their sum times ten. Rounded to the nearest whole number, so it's 33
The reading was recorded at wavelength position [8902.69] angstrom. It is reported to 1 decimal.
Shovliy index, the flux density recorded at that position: 40.0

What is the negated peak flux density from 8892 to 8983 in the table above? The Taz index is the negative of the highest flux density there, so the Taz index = -44.8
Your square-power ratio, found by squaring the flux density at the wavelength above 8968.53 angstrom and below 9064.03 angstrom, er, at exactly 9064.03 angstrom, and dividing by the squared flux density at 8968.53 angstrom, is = 1.11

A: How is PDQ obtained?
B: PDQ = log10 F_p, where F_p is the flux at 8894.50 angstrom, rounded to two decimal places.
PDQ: 1.62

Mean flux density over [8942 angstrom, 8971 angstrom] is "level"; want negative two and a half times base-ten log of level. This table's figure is -4.08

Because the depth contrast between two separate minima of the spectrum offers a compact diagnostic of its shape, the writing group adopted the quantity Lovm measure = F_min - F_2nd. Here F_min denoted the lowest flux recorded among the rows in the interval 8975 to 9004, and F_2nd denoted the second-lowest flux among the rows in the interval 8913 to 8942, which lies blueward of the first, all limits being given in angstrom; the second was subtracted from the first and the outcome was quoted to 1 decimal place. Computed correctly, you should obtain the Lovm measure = -1.6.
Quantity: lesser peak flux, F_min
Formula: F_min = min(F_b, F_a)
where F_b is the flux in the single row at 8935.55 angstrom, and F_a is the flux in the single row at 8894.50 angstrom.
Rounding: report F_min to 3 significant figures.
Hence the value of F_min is 41.6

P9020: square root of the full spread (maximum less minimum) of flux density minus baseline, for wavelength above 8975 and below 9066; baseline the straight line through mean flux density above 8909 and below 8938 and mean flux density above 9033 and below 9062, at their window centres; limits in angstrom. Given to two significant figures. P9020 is 2.9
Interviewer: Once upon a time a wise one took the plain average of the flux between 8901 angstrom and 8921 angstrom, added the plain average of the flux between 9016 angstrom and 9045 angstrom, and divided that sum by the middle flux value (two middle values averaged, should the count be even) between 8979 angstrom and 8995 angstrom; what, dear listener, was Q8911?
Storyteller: 2.01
